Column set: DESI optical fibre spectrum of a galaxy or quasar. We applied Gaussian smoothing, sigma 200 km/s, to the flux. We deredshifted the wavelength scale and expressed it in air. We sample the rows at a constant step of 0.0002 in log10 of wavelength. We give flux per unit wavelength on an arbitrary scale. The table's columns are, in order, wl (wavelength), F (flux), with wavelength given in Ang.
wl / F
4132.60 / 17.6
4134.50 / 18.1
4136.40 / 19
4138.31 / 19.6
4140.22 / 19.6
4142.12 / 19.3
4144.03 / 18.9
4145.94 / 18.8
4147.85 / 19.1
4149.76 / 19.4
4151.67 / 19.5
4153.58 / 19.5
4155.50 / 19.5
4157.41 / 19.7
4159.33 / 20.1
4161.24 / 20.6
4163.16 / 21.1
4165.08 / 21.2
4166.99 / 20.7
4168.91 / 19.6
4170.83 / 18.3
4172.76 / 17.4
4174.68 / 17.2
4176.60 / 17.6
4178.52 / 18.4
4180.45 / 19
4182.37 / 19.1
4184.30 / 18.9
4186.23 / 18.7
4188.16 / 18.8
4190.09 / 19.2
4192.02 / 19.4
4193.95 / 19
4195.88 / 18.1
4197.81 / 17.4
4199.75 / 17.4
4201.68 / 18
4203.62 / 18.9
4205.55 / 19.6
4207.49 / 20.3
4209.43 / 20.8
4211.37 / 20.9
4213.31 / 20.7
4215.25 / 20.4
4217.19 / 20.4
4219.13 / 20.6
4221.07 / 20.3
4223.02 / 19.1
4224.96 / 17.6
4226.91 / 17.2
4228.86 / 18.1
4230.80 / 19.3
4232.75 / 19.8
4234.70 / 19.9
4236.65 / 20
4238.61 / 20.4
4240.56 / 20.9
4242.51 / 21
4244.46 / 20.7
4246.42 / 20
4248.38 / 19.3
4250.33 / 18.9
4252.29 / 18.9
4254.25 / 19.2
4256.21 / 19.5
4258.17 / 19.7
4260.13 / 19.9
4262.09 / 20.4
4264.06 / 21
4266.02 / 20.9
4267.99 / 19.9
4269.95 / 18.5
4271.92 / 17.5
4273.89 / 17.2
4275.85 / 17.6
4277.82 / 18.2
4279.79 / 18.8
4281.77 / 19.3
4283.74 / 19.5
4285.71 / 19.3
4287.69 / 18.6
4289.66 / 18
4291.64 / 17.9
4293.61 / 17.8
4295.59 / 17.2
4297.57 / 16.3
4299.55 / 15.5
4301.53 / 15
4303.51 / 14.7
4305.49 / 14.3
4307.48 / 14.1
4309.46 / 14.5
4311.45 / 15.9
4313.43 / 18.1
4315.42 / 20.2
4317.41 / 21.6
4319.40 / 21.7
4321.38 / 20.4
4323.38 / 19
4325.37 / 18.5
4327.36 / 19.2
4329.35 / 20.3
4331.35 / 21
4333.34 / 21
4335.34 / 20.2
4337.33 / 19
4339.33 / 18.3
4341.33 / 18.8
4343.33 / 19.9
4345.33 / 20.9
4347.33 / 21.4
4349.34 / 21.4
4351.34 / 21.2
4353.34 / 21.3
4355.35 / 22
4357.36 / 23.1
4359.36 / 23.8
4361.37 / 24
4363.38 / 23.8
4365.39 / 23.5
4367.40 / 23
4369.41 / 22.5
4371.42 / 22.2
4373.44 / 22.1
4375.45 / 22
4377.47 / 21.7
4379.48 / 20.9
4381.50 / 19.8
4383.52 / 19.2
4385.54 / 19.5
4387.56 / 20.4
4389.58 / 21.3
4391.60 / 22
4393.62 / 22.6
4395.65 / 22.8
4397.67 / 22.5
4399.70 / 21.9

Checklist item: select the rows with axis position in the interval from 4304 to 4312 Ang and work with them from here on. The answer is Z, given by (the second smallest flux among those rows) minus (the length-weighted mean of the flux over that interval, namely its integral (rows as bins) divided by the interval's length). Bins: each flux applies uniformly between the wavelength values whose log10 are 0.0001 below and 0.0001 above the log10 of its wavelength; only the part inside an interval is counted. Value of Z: -0.3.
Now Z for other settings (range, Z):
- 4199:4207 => -0.6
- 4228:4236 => 0.0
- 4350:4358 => -0.5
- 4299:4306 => -0.2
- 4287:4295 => -0.1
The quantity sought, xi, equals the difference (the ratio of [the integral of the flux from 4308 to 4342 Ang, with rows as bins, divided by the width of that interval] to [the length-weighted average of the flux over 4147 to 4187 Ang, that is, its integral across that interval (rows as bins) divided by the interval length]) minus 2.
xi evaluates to -1.00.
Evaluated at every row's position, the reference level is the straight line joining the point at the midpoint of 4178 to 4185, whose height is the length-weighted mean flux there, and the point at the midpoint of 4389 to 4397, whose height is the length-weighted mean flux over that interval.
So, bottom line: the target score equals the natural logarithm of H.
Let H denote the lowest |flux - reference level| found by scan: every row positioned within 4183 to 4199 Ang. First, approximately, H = 0.0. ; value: -4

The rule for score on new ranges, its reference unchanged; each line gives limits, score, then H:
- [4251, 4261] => -1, 0.2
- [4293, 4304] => 1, 2.9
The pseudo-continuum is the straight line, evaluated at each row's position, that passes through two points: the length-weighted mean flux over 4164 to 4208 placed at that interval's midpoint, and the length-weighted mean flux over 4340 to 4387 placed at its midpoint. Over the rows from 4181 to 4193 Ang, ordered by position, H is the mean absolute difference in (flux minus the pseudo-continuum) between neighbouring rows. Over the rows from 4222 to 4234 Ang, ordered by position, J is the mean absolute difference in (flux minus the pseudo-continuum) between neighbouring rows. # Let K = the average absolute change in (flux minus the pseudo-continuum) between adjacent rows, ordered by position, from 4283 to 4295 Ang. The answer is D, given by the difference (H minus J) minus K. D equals -1.05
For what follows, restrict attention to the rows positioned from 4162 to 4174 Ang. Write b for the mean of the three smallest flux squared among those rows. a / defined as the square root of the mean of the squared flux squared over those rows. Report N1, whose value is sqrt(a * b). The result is 367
